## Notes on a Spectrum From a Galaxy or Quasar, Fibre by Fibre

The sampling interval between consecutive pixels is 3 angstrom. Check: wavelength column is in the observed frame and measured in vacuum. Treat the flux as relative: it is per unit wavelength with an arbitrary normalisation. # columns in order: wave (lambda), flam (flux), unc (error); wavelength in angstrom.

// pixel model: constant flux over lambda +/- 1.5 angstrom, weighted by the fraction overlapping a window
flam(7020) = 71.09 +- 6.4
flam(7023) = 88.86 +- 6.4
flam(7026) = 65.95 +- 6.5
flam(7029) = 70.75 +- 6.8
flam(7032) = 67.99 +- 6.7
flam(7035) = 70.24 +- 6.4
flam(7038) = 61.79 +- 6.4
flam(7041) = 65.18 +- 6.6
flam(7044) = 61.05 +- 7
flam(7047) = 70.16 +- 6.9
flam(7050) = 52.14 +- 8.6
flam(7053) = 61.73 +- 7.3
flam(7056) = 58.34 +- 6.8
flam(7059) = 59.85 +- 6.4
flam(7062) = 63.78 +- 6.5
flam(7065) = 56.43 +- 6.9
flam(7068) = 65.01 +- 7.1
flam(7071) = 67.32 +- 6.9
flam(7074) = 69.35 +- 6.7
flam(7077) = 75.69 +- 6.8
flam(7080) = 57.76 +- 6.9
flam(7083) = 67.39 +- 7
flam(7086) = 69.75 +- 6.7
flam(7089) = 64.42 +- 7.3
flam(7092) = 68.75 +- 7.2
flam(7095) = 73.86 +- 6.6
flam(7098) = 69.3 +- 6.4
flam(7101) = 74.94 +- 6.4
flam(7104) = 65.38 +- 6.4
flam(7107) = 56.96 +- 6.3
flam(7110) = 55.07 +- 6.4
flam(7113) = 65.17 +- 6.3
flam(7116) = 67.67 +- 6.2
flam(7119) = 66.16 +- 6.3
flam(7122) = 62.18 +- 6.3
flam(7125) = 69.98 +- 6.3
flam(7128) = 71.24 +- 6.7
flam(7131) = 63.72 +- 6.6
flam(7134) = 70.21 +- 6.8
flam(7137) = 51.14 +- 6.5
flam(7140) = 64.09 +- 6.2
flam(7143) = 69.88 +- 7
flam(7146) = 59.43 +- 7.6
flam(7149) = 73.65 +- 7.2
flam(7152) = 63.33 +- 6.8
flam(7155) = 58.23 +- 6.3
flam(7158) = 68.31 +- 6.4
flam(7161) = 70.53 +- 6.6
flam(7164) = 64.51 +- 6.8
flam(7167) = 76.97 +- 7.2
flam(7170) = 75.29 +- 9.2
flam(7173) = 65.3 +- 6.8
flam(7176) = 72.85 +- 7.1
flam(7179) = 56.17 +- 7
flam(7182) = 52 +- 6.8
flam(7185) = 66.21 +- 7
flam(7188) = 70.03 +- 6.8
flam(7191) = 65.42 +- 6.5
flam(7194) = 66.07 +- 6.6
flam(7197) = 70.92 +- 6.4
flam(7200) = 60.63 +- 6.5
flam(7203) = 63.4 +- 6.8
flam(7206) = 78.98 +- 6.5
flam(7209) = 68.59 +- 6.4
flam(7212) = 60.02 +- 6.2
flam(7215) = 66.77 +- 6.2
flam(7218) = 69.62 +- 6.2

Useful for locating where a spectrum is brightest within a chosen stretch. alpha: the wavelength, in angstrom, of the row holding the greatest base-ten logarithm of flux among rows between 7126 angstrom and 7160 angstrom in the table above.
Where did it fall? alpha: 7149 angstrom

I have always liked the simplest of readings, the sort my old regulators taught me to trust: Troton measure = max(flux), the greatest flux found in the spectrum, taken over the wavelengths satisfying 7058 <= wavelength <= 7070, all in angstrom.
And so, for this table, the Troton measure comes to 65.01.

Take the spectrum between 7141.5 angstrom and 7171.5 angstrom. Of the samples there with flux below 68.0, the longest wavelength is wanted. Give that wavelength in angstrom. 7164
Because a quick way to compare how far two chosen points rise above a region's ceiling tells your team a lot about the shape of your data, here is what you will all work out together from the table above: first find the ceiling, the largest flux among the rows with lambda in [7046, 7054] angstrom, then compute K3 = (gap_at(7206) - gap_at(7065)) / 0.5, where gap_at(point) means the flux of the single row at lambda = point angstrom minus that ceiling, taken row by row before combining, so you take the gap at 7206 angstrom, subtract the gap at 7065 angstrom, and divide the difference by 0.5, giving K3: 45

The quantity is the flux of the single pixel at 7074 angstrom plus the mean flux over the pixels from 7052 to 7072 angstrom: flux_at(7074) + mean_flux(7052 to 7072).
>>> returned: 131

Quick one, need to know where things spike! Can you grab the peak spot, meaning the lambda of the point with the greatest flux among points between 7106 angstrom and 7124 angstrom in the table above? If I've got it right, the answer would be 7116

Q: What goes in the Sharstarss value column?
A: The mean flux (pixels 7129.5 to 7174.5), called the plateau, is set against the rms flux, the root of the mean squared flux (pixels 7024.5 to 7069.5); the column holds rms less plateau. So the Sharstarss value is -2.7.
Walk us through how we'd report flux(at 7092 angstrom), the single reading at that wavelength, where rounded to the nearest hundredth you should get 68.75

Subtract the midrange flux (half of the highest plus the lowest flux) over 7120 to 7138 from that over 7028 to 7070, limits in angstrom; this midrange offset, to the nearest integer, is 0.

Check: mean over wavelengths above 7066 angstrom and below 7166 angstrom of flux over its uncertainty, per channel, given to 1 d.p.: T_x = 9.9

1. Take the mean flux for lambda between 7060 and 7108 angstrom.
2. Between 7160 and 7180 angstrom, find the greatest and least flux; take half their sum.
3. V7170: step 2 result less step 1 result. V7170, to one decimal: -0.1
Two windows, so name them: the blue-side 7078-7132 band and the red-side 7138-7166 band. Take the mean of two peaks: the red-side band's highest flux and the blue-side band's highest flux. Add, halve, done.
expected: 74.3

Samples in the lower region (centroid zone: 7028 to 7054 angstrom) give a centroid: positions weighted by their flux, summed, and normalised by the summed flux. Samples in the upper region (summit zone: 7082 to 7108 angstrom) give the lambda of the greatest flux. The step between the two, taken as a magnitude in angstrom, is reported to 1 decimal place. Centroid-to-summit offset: 60.4 angstrom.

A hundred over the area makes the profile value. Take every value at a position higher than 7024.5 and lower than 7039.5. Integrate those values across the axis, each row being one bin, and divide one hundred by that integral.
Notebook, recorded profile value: 0.099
